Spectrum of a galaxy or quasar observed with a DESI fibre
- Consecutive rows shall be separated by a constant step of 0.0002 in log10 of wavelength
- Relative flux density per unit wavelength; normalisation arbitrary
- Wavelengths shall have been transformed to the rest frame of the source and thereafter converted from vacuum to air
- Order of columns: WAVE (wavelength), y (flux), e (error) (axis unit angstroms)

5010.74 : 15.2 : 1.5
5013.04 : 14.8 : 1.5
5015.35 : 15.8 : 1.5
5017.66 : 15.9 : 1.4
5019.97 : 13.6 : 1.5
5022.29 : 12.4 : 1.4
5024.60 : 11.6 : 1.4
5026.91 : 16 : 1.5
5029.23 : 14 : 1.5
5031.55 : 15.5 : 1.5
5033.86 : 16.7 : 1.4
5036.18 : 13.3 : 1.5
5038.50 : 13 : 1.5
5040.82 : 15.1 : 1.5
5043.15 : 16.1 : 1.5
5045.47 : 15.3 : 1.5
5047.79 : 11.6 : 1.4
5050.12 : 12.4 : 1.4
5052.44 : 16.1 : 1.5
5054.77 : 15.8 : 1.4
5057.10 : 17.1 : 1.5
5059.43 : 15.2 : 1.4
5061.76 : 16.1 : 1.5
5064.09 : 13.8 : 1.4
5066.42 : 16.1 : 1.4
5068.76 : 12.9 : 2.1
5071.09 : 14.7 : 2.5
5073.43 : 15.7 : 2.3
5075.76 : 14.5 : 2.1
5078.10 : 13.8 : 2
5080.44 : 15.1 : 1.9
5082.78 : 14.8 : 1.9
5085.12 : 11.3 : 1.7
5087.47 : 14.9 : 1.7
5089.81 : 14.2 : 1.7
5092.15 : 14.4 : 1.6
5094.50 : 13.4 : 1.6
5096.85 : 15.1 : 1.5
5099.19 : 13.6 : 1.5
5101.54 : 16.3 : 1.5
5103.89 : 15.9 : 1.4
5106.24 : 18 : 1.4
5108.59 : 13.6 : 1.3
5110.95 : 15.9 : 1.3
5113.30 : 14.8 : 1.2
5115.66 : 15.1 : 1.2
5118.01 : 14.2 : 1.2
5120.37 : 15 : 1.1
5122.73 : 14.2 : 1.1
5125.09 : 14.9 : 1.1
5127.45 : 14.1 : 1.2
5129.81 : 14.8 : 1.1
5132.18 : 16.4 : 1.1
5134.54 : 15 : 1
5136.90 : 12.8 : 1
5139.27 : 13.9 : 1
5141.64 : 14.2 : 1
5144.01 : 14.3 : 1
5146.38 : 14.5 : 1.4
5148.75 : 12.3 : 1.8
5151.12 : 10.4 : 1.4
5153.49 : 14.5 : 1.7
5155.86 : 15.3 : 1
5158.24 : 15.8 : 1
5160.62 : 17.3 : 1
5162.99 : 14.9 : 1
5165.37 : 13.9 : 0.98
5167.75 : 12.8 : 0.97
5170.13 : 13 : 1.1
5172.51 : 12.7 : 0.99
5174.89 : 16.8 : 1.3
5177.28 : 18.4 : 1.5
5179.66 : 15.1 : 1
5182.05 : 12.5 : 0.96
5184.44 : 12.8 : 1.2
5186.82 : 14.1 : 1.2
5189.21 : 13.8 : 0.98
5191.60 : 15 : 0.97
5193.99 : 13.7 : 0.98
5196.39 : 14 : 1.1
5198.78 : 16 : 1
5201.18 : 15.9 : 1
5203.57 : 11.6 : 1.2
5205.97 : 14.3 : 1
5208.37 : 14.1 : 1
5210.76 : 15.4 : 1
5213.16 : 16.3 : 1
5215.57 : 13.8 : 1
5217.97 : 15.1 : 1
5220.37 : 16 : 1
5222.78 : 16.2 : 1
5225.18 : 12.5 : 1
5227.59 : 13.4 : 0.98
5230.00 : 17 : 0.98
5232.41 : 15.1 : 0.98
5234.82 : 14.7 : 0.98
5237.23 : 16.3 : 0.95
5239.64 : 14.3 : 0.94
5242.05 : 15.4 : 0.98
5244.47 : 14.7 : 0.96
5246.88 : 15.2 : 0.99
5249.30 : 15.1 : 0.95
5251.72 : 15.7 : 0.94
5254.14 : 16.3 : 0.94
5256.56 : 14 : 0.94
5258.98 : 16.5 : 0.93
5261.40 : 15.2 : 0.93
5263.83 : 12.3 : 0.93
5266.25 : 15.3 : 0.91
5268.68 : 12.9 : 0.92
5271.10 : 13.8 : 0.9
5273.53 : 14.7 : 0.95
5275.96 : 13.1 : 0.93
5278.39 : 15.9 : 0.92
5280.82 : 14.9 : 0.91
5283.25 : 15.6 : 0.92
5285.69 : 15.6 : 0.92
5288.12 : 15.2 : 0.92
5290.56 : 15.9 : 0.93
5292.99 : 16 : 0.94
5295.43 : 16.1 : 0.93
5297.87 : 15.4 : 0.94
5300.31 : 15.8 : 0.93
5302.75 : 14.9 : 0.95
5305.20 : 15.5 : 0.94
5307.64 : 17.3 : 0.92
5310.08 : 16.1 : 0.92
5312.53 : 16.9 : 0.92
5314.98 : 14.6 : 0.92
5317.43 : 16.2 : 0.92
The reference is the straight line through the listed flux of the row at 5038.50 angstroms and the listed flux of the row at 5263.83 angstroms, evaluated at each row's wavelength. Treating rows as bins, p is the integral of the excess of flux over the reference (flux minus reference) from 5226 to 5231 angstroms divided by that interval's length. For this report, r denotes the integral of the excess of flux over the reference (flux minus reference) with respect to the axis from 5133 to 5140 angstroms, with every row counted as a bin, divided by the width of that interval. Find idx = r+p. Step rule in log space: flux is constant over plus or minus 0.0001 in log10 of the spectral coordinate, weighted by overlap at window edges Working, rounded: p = 2.5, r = 1.3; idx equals 3.8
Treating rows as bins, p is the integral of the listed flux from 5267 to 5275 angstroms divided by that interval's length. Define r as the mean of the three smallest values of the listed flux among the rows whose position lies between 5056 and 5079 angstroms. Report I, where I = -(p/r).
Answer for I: -1.03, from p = 13.9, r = 13.5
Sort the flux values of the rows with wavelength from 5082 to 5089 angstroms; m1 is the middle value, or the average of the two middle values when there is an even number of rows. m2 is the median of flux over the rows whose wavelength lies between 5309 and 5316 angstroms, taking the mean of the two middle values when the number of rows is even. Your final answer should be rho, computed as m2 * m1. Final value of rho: 238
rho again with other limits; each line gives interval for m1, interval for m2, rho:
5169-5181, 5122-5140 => 219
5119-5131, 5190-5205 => 215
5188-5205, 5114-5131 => 207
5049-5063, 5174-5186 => 241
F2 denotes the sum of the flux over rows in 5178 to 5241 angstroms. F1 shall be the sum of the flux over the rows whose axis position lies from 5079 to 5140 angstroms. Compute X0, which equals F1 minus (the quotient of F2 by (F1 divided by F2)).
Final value 5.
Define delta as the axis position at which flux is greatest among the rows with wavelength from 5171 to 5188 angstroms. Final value 5177.28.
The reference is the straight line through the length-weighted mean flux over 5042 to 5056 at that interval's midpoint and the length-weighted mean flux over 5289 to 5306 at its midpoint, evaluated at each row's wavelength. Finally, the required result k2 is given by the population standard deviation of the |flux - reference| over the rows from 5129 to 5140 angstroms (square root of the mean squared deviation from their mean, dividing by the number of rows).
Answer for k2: 0.8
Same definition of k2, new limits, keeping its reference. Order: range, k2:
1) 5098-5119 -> 0.9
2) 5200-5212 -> 1.2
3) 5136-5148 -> 0.6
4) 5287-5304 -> 0.2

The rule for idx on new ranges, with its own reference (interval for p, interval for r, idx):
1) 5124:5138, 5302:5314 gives 6.0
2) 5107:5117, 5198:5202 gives 5.6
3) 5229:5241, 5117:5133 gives 5.1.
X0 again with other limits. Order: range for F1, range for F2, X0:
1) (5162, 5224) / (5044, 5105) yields -4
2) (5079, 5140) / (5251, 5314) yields -31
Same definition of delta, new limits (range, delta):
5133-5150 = 5134.54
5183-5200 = 5198.78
